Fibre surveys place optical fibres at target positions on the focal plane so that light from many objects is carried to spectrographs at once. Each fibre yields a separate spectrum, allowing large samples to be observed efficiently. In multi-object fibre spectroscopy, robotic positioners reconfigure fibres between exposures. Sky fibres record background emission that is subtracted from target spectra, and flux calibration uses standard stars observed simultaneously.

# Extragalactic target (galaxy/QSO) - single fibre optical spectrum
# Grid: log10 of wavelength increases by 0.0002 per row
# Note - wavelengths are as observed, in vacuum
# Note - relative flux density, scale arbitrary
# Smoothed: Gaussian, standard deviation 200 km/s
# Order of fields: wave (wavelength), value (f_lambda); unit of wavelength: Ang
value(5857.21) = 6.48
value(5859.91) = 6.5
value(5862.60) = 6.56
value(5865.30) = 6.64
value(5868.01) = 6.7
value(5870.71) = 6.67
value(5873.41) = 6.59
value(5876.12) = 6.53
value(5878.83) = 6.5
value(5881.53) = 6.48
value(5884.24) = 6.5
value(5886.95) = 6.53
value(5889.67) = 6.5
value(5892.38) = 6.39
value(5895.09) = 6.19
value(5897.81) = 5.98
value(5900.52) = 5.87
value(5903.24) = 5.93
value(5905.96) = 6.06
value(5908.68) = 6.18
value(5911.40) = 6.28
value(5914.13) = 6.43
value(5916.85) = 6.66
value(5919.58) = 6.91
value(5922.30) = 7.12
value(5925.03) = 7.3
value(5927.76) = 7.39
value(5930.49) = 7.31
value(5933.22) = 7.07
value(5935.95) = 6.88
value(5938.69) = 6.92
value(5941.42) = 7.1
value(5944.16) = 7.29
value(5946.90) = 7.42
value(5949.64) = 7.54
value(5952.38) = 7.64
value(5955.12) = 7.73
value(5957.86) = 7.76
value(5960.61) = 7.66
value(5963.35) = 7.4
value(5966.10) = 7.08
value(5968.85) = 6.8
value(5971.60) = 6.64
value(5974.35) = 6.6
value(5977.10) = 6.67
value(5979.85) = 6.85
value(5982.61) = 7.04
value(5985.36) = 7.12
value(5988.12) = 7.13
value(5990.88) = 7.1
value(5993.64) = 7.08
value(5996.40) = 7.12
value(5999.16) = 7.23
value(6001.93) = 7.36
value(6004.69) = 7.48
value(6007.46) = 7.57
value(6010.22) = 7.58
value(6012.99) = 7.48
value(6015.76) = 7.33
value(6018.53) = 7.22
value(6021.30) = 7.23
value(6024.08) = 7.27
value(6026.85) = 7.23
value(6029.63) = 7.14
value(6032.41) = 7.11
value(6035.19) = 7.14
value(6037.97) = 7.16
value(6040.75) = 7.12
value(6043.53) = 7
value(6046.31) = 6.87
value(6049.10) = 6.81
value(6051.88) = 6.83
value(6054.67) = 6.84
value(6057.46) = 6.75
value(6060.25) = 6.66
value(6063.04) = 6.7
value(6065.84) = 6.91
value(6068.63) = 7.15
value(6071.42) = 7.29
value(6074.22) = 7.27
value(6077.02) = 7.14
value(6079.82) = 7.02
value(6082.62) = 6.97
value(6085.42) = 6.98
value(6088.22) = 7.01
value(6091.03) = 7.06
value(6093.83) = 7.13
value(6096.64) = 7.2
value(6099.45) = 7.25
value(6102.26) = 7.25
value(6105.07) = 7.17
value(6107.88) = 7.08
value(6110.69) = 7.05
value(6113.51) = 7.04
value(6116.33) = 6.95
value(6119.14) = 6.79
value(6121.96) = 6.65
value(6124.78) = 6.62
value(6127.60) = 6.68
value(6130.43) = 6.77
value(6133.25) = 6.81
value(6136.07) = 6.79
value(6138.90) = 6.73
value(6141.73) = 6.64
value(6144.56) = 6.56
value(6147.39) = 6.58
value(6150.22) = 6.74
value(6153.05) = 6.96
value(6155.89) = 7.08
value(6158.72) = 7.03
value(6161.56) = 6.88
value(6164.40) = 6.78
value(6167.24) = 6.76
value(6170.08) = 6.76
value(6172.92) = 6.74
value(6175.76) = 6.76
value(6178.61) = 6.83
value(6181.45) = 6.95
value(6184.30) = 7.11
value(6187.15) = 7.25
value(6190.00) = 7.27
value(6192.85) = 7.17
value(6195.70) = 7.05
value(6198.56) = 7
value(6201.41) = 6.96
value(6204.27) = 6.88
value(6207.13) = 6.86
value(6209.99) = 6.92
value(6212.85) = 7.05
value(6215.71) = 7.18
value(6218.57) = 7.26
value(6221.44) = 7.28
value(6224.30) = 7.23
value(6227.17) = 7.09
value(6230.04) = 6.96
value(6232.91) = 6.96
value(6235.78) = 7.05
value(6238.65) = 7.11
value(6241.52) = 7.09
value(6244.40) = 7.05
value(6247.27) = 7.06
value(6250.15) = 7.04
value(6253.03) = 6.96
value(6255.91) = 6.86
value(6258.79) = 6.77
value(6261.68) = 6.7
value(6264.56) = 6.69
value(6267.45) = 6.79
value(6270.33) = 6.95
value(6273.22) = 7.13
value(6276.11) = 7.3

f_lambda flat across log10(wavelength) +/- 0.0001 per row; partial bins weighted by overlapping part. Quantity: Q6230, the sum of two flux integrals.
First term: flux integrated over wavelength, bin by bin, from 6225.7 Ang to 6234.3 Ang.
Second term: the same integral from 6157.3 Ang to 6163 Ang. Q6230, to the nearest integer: 100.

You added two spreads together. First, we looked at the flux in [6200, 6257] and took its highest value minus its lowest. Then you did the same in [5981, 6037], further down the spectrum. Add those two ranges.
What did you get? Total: 1.0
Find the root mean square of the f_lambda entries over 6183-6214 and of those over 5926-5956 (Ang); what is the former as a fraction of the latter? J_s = 0.97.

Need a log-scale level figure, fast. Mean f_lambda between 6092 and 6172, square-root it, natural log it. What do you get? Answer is 0.965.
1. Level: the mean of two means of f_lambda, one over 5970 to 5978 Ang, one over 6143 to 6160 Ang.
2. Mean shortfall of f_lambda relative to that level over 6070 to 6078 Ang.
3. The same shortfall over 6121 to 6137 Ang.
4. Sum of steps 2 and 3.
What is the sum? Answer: -0.5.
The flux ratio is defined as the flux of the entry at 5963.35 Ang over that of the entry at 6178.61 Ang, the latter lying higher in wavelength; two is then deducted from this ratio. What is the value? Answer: -0.92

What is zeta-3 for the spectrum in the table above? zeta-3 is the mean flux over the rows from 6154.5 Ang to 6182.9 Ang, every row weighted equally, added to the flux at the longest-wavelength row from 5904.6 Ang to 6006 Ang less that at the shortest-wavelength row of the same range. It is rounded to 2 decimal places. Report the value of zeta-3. 8.28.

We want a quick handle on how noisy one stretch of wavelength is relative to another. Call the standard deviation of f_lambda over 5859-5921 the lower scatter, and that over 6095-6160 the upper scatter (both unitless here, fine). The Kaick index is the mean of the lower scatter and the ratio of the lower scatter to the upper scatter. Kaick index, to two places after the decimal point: 0.73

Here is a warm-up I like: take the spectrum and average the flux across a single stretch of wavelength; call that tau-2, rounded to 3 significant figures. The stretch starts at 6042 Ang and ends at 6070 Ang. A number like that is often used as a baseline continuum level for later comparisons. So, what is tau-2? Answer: 6.85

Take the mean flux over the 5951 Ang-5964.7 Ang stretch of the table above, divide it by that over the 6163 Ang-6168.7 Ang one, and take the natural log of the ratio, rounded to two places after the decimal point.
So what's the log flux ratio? 0.12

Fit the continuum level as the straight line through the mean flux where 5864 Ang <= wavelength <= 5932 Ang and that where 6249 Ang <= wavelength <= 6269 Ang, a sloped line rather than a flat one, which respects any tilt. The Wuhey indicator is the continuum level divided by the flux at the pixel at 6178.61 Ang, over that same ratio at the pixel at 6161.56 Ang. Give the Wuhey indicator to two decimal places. 1.01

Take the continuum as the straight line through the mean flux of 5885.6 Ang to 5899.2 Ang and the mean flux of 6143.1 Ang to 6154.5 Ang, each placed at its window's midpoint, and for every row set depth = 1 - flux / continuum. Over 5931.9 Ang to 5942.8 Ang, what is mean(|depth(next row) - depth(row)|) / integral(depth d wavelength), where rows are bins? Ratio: -0.0204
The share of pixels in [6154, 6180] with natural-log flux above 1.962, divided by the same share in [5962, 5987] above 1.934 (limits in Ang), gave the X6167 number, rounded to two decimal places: 0.00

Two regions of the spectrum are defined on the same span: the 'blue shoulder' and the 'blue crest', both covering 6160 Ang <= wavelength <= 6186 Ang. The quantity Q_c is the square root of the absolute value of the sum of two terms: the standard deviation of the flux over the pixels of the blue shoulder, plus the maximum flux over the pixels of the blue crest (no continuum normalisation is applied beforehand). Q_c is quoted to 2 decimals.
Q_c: 2.69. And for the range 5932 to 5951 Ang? 2.79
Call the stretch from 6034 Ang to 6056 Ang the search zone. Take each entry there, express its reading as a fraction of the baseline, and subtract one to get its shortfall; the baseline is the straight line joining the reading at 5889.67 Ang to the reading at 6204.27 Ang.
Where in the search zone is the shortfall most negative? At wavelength 6049.10 Ang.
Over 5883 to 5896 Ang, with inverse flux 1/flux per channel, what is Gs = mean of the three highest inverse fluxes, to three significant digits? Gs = 0.157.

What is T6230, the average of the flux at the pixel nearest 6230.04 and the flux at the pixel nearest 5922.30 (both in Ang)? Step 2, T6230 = 7.0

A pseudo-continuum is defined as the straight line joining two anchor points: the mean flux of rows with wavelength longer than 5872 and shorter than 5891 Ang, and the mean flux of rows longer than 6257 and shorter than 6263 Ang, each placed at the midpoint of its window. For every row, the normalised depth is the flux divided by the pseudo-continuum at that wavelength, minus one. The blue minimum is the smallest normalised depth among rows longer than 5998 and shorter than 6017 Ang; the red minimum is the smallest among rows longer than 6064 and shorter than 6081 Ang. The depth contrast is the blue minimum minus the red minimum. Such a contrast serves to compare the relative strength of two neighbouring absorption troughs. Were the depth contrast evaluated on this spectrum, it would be 0.05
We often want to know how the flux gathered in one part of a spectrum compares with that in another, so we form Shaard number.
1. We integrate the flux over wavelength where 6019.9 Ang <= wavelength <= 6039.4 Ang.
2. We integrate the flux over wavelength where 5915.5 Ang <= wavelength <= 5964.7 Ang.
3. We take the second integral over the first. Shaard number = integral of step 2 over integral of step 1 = 2.6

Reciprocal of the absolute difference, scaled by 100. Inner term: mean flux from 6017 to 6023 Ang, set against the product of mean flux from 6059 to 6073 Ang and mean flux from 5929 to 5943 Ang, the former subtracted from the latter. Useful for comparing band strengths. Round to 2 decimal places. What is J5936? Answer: 2.39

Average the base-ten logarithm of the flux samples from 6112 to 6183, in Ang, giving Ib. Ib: 0.832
